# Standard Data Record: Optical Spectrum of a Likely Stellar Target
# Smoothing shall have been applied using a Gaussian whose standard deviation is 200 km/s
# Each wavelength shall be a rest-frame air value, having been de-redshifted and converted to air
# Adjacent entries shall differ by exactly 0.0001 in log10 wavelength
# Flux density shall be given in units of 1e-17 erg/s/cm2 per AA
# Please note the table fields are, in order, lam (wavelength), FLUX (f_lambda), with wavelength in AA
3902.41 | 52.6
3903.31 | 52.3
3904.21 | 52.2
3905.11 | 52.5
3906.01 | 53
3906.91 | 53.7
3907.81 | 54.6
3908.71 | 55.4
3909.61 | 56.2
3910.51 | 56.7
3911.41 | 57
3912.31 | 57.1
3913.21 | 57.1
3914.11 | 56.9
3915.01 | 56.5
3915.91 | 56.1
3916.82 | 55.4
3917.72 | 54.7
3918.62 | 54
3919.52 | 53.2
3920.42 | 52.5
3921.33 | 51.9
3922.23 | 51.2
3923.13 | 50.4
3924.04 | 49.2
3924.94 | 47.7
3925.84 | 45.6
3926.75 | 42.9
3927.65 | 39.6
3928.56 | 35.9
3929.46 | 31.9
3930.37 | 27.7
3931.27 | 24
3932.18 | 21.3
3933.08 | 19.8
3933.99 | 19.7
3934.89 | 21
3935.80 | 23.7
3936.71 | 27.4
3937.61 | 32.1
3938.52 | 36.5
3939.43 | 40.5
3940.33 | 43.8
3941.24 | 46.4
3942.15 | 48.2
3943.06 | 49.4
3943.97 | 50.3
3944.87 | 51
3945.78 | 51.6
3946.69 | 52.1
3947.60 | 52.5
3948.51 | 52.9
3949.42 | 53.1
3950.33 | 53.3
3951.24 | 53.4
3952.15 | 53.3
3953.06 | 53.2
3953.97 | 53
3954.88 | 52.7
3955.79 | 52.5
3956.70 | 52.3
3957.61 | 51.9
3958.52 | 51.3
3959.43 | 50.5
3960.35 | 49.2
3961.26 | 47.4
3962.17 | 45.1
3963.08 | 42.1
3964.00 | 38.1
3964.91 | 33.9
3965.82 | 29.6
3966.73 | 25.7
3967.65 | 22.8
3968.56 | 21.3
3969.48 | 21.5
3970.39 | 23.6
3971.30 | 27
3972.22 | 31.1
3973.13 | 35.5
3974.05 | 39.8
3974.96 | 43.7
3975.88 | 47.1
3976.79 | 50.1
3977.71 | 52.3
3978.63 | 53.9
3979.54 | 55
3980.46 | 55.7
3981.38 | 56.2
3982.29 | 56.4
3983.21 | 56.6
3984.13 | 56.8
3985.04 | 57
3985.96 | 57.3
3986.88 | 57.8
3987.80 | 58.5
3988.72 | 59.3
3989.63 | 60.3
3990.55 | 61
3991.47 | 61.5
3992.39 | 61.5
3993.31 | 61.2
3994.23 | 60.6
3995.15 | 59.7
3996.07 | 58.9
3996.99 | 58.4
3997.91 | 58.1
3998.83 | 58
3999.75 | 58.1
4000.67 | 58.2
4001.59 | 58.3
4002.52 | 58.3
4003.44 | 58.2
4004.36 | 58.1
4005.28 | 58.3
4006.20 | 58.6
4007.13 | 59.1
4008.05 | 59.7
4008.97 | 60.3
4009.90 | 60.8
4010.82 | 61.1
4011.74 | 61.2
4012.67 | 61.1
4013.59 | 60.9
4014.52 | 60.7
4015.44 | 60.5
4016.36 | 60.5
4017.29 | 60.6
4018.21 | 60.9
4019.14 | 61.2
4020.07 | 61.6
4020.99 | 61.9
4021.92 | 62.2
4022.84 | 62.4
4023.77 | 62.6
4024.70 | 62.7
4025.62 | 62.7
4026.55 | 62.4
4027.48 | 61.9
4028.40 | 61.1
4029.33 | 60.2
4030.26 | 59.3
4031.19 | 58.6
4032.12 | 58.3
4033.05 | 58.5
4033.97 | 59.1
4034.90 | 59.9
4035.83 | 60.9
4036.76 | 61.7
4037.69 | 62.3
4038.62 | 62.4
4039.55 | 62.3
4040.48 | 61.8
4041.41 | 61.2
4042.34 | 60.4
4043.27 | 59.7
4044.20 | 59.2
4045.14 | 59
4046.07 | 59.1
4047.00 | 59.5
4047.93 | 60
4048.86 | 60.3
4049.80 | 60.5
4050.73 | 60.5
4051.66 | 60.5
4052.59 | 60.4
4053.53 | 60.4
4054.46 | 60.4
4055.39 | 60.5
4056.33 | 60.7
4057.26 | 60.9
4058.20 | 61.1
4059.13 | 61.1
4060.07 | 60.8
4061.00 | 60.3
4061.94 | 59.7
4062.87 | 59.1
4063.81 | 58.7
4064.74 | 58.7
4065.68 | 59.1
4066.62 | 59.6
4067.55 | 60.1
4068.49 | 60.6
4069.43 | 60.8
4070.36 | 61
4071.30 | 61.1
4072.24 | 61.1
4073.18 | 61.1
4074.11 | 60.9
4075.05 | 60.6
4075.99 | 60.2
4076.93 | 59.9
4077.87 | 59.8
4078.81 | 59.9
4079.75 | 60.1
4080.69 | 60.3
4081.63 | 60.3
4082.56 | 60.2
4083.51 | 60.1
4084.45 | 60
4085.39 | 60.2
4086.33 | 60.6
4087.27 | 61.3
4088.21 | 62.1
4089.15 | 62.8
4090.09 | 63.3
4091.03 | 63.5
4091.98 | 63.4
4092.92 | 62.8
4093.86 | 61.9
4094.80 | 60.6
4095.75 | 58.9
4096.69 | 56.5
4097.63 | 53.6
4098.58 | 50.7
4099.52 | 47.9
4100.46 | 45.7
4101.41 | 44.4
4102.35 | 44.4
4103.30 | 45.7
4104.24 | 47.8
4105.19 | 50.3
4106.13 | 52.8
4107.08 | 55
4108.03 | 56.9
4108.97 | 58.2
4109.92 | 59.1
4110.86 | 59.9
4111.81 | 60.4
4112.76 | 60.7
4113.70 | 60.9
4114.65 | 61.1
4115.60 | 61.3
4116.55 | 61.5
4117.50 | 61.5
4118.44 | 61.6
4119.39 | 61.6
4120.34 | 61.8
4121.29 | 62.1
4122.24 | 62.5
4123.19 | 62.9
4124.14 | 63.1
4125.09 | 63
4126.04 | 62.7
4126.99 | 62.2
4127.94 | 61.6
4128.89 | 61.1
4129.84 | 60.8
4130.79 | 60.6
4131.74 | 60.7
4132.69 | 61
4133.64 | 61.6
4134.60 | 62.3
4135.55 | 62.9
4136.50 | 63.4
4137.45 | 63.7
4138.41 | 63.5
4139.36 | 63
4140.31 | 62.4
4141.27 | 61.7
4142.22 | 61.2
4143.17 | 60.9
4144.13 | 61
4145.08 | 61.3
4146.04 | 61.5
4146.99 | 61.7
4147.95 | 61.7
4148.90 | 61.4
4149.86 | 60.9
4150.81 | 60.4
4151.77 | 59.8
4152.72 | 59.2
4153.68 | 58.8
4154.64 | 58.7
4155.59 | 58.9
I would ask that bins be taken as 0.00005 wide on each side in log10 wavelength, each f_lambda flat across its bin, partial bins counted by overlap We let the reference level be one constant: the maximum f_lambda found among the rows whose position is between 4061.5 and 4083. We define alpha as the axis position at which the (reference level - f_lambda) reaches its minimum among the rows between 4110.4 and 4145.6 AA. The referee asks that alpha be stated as 4137.45 AA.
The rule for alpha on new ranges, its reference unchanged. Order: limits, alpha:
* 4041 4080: 4041.41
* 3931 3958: 3951.24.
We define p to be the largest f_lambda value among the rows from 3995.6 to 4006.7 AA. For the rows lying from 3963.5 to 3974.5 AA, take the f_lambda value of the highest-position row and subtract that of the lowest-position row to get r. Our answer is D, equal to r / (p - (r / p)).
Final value 0.03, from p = 58.9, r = 2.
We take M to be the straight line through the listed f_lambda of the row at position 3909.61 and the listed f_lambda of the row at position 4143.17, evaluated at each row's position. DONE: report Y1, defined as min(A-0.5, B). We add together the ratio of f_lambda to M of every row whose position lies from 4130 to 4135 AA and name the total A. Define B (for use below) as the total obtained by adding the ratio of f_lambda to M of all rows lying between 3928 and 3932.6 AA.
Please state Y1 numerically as 2.5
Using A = 5.05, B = 2.49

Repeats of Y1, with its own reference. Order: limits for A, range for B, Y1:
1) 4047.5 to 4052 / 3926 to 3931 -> 3.1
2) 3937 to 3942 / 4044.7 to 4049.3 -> 3.0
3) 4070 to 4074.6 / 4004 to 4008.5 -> 4.6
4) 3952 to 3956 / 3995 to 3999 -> 4.1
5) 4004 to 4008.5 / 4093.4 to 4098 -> 4.6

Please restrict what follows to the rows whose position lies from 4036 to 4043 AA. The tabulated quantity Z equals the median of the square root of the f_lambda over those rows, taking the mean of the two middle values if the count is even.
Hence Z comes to 7.9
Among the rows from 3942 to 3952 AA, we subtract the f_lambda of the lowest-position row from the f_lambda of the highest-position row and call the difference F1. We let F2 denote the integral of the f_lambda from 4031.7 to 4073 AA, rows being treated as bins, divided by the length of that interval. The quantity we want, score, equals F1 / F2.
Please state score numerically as 0.09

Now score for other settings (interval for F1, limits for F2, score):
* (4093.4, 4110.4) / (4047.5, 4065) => -0.05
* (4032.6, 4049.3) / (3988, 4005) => 0.03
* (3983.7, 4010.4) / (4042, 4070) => 0.07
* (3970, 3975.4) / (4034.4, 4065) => 0.33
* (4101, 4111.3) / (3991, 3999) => 0.26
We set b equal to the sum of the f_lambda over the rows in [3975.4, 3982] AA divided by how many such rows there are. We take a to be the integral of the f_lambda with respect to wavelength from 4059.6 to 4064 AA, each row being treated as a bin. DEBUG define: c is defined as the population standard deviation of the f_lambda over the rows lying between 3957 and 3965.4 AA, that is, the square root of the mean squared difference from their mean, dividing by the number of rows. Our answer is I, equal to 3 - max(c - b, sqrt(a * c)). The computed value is -36.5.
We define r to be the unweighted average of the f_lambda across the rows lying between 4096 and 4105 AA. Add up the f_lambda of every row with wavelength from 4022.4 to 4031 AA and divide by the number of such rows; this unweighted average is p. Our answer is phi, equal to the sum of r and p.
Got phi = 110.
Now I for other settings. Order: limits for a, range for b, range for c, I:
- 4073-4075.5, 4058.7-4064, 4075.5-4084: -2.1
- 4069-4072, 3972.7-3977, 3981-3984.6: -3.4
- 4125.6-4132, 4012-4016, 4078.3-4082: -5.1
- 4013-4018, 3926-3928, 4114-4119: -4.4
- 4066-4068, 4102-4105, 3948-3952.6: -1.6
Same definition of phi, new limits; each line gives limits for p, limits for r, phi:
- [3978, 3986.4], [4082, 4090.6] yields 117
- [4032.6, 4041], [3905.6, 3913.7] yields 117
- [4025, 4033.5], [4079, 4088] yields 121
